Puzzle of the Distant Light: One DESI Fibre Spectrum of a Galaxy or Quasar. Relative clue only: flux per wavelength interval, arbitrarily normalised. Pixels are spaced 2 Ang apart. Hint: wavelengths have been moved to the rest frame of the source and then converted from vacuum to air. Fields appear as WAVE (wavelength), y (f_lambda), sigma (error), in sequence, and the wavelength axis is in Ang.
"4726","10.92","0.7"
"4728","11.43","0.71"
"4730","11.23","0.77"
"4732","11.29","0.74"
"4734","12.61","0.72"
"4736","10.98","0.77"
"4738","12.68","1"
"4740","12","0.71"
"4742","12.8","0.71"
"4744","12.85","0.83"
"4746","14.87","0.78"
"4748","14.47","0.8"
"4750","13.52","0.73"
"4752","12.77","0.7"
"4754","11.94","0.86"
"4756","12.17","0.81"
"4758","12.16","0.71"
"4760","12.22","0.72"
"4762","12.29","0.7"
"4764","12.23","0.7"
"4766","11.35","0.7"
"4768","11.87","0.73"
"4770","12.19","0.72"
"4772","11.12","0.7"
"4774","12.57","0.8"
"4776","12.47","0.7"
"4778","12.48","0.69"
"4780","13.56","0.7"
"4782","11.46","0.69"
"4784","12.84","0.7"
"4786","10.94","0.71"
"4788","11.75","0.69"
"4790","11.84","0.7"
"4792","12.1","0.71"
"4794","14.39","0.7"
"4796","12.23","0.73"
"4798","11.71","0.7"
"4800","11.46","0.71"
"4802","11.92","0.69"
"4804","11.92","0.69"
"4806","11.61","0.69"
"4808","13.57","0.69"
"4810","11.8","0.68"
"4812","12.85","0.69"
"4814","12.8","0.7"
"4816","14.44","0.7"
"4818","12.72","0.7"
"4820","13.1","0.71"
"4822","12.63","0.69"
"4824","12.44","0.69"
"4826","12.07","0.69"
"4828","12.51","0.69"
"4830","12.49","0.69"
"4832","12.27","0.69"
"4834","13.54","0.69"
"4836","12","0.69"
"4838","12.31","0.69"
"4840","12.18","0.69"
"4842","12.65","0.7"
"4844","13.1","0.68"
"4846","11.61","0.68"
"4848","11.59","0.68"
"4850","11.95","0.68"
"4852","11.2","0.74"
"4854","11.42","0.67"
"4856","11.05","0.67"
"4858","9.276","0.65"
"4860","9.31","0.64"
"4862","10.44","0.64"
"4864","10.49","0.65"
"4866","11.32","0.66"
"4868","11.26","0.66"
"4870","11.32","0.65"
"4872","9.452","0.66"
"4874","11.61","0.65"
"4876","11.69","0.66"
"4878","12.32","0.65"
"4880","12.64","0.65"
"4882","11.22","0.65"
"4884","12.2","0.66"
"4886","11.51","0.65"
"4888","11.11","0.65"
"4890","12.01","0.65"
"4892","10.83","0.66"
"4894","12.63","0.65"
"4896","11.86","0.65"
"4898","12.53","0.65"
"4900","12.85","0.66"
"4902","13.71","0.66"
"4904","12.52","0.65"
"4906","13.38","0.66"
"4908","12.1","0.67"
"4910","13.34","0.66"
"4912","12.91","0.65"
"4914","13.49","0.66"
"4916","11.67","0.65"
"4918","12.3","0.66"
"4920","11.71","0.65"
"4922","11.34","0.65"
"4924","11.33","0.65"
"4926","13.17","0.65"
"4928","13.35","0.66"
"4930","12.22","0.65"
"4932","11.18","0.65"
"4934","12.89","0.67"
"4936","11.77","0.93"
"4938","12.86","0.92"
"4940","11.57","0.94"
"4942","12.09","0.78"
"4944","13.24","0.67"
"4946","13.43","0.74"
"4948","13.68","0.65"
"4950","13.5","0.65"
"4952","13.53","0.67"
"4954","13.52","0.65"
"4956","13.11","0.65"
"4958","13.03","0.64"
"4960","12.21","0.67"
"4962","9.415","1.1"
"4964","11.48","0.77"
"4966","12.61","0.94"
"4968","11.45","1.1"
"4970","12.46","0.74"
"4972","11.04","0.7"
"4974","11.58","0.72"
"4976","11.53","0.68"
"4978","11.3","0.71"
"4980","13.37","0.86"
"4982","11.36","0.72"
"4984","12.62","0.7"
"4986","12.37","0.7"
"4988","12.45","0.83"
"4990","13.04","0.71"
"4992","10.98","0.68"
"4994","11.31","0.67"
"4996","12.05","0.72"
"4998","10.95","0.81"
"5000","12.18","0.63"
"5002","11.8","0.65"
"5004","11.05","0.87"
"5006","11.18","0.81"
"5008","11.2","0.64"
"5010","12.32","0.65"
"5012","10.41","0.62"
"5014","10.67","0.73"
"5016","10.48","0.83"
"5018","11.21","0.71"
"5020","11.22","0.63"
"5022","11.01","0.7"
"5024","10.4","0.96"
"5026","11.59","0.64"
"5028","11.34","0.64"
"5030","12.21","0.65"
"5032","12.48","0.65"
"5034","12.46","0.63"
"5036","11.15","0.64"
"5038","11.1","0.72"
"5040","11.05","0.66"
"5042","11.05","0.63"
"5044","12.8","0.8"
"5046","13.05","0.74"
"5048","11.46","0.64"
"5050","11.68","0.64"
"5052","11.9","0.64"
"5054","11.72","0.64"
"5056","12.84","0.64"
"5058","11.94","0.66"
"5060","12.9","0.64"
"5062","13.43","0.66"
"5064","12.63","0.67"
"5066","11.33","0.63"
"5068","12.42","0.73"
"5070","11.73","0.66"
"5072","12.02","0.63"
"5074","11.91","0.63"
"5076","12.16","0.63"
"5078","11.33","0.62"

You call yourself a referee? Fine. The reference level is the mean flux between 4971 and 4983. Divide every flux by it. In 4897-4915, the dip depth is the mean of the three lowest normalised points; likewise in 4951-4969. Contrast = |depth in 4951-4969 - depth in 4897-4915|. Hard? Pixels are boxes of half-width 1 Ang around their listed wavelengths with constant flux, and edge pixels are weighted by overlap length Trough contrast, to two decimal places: 0.14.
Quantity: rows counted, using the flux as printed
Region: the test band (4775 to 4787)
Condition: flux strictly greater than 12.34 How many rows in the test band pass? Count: 4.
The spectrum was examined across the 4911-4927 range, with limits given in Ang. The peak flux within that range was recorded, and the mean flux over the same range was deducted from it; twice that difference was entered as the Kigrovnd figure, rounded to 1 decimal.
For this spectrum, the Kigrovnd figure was 2.5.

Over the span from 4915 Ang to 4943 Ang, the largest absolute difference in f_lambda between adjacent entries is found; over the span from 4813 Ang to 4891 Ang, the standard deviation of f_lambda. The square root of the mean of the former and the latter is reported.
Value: 1.21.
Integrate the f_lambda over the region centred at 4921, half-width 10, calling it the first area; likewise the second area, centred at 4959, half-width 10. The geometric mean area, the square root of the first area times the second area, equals 247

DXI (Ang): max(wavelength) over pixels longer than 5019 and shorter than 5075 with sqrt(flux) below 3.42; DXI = 5066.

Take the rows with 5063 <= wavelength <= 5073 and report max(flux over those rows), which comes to 12.63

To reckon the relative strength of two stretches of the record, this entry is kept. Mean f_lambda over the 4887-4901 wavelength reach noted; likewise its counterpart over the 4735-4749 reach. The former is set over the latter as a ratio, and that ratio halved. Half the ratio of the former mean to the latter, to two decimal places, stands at 0.46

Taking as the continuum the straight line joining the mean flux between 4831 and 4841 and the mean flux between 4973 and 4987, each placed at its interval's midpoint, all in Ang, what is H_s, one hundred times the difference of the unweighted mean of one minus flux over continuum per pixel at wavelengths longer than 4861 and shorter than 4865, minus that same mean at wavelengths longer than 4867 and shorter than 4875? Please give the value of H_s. 3.8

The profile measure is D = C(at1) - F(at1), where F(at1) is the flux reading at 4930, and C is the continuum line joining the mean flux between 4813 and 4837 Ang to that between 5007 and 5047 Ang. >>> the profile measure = -0.1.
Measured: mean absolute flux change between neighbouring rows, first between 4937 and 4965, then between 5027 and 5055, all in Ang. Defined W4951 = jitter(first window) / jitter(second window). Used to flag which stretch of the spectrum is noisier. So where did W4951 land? 1.4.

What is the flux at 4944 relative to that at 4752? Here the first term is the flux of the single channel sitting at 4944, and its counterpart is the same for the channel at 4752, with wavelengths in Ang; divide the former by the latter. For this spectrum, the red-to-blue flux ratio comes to 1.04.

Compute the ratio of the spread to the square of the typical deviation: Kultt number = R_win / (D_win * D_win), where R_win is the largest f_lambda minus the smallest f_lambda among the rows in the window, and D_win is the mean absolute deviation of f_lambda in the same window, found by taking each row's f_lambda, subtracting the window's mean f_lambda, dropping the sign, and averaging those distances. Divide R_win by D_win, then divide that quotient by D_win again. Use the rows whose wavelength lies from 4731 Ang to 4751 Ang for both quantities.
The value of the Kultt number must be 4.8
